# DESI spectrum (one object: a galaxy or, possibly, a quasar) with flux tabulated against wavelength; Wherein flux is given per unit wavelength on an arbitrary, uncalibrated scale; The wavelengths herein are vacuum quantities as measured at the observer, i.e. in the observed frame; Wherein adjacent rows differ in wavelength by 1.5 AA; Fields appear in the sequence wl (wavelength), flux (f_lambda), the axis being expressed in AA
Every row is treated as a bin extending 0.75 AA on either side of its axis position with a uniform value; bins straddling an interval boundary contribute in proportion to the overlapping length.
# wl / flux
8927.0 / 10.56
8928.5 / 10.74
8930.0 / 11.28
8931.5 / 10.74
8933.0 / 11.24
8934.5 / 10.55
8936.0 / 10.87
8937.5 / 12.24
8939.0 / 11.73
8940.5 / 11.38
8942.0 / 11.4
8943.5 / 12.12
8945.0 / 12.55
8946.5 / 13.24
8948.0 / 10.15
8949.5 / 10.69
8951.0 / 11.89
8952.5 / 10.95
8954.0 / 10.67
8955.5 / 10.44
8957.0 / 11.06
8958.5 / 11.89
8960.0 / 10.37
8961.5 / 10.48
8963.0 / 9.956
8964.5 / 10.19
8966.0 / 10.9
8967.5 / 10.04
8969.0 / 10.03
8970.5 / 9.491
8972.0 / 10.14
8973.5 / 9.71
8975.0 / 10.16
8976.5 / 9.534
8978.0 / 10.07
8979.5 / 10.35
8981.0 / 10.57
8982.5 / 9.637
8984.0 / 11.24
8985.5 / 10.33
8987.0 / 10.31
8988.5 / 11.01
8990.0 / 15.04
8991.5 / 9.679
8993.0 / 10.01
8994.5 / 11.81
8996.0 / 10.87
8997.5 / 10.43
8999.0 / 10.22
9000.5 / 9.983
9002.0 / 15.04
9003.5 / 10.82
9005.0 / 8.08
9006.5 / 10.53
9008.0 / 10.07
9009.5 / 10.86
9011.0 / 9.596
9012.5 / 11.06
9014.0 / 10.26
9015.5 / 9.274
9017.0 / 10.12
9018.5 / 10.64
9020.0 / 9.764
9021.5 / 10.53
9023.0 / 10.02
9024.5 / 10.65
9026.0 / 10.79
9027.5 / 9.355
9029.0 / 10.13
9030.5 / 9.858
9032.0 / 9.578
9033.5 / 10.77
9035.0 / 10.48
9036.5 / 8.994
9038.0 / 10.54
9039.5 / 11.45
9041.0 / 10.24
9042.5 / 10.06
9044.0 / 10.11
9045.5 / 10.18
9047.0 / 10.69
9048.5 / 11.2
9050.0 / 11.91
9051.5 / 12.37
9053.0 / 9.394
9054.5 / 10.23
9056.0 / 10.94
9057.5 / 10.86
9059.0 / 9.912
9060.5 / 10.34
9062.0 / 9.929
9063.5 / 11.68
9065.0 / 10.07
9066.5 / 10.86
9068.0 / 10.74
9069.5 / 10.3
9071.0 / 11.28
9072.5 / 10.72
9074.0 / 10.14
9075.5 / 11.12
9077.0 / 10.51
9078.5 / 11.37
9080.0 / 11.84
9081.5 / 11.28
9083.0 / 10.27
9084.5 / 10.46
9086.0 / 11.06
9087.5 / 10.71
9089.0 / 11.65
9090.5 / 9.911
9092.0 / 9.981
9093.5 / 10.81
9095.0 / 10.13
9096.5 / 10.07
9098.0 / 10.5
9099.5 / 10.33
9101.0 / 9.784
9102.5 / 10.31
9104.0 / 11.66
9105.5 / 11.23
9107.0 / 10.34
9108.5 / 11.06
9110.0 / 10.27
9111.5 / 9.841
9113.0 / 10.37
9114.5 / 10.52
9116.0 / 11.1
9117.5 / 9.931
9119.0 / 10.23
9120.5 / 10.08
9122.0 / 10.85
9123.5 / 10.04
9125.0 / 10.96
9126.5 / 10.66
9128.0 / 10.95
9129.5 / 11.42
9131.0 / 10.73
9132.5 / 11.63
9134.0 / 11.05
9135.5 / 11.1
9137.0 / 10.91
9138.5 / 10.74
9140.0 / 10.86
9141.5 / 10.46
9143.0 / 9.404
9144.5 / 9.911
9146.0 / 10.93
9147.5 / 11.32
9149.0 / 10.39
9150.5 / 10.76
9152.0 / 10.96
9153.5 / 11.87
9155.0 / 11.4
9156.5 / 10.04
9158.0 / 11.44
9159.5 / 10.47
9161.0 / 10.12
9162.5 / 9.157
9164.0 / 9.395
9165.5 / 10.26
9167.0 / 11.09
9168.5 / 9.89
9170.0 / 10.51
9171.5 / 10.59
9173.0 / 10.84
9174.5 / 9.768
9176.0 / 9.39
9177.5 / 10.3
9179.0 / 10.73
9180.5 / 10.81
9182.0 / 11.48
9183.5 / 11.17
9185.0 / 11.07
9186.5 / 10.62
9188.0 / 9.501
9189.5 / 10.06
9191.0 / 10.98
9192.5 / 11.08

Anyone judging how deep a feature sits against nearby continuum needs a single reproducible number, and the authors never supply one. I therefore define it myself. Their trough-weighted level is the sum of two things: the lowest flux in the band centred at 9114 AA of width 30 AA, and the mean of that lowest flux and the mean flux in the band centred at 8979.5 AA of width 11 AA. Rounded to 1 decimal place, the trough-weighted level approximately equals 19.8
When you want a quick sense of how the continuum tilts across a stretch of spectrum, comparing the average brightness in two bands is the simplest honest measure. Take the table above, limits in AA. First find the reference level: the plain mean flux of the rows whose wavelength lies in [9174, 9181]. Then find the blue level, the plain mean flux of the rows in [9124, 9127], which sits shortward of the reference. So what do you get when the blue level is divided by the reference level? 1.06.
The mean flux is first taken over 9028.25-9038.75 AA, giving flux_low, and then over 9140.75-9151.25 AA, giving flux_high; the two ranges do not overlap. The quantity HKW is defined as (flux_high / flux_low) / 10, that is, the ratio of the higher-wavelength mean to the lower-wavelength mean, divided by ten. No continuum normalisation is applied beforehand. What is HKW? 0.104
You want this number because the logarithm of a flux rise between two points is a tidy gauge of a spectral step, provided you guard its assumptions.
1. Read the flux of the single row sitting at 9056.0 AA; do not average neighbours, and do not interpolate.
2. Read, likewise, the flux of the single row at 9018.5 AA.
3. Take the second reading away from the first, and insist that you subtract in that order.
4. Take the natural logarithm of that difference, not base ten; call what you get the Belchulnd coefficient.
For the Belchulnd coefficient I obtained -1.2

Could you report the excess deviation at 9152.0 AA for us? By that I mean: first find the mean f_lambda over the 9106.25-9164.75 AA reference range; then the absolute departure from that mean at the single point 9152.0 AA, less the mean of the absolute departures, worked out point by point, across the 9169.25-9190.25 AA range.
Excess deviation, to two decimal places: -0.12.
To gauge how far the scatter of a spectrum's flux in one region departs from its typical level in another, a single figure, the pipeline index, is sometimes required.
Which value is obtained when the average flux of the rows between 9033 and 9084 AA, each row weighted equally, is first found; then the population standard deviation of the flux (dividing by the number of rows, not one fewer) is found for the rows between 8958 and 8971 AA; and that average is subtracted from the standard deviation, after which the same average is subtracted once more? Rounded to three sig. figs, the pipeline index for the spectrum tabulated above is -20.7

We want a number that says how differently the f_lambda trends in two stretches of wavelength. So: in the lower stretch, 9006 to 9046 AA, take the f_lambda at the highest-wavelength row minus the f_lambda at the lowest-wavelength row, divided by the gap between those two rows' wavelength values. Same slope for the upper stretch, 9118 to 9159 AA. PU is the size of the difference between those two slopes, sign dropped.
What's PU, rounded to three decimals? 0.040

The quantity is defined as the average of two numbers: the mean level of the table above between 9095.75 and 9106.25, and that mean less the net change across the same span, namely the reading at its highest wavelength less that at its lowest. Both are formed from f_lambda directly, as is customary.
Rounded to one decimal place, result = 10.0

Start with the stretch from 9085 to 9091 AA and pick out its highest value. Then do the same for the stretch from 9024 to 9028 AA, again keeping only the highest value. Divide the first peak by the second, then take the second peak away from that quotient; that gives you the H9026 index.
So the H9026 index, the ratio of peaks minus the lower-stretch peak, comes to -9.7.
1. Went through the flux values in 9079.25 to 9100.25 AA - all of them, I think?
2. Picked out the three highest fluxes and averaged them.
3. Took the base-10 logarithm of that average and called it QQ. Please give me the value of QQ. 1.06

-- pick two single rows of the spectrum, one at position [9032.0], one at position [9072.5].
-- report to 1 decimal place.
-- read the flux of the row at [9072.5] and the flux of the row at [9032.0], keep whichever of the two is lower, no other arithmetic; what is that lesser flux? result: 9.6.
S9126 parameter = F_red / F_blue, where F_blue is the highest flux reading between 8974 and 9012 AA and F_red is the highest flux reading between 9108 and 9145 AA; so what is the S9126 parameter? 0.77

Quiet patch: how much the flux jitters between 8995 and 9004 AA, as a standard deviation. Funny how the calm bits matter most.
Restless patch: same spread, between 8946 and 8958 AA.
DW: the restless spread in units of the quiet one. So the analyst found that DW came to 0.5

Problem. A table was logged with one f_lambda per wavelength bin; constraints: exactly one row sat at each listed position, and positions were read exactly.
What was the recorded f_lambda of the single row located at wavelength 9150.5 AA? 10.76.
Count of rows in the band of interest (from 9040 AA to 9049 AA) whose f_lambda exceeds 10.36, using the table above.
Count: 2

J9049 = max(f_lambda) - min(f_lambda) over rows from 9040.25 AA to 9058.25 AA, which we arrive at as 3.0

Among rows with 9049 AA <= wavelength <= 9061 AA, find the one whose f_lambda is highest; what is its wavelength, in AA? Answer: 9051.5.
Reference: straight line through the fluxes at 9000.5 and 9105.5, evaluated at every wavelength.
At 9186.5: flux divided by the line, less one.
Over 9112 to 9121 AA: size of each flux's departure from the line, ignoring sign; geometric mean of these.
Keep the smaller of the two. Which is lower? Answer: -0.13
